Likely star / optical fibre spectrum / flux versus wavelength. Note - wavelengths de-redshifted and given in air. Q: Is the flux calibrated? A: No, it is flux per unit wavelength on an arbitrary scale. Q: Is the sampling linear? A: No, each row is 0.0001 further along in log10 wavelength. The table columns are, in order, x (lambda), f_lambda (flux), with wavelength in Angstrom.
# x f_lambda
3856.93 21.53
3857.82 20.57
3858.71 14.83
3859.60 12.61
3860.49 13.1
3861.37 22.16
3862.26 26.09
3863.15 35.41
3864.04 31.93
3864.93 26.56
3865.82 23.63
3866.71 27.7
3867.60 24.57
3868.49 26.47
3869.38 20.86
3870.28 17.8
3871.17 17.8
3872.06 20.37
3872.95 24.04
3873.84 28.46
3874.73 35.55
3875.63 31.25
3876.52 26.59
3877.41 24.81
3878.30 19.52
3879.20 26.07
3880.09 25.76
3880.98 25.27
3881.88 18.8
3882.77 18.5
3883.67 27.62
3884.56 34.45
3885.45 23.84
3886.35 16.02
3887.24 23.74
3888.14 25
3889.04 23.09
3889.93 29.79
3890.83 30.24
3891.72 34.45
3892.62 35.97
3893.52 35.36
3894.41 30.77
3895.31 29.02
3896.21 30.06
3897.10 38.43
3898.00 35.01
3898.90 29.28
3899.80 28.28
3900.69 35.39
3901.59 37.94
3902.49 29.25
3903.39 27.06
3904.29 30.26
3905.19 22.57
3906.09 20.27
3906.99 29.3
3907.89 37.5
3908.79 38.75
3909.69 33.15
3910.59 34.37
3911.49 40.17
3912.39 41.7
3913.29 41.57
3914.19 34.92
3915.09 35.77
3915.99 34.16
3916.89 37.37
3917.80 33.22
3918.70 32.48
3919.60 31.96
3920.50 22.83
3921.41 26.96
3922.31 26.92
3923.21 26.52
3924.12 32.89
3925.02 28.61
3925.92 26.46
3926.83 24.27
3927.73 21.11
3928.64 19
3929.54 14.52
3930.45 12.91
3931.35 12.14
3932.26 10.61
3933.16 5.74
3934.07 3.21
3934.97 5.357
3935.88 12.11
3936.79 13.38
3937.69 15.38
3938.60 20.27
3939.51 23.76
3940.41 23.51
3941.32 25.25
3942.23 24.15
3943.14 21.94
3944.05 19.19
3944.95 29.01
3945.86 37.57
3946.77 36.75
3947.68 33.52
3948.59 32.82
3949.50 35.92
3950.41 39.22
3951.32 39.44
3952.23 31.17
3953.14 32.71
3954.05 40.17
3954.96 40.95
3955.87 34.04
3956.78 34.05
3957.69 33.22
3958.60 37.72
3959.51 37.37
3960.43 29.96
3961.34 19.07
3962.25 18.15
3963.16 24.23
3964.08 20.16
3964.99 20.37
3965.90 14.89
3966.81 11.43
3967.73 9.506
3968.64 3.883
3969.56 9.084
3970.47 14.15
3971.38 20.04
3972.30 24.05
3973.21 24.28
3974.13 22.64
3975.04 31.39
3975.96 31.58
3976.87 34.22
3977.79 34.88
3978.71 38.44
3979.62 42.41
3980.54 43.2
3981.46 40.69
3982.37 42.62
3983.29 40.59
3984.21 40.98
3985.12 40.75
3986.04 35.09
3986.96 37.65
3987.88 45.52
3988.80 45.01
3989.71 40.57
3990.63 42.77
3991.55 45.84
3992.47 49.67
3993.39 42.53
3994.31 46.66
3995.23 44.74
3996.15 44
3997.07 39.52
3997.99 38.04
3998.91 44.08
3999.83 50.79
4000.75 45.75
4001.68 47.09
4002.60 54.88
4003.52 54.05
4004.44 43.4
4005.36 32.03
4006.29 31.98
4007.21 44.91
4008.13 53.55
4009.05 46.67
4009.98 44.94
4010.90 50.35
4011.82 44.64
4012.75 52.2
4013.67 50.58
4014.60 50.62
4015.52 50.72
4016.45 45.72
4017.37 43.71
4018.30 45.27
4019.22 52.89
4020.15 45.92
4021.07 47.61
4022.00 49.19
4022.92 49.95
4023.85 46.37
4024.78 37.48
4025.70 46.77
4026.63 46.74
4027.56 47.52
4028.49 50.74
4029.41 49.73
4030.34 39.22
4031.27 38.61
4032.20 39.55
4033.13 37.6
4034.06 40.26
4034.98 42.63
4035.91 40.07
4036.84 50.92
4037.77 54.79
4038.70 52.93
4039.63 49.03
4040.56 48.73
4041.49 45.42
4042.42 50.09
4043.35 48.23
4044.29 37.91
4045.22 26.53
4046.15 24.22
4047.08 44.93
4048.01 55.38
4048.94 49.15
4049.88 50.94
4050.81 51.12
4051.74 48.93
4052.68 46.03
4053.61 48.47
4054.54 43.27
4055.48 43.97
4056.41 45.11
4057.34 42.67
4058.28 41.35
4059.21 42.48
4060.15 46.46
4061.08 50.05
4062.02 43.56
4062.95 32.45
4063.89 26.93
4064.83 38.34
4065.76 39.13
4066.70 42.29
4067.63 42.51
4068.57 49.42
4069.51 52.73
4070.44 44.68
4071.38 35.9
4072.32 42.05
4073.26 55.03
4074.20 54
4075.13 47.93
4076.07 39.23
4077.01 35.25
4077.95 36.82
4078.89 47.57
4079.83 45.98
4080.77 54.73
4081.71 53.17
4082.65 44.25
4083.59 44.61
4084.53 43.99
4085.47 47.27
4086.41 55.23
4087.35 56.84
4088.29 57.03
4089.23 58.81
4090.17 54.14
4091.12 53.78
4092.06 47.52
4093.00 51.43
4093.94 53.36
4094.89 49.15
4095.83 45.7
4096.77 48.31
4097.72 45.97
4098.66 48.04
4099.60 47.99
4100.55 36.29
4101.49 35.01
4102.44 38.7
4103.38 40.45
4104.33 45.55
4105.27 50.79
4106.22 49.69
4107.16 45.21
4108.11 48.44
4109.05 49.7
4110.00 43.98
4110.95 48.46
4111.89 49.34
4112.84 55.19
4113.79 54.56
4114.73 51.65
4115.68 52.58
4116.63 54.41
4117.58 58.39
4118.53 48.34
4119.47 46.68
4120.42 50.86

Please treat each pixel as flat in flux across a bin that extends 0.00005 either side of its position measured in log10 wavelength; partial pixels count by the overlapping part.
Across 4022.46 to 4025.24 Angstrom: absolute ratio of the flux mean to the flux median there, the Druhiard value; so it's 0.962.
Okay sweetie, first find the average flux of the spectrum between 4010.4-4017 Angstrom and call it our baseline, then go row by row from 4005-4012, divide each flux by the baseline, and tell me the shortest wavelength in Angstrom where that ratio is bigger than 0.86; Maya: 4007.21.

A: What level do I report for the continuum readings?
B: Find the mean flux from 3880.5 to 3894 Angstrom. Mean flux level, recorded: 27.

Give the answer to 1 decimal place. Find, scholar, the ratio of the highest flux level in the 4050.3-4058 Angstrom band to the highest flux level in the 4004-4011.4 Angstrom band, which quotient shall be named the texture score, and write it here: 1.0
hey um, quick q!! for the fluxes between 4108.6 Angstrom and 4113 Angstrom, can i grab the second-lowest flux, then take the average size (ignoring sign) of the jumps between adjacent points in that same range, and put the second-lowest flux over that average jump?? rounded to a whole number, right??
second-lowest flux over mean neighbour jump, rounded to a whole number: 11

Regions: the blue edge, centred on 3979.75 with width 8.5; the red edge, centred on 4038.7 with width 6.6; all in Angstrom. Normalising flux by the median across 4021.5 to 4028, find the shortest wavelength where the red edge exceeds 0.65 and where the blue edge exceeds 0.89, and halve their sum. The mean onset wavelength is 4007.8 Angstrom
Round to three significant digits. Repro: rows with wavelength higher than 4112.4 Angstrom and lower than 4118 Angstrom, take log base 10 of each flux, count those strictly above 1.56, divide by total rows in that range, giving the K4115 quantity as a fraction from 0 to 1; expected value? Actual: 1.00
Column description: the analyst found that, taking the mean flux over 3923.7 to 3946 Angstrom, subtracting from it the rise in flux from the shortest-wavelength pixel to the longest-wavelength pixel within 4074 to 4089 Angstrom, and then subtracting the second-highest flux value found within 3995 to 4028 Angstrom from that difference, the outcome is -38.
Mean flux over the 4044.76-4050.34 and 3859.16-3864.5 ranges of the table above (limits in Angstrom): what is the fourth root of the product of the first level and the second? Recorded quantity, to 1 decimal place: 5.6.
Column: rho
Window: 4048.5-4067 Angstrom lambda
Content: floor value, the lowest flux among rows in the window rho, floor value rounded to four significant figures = 26.93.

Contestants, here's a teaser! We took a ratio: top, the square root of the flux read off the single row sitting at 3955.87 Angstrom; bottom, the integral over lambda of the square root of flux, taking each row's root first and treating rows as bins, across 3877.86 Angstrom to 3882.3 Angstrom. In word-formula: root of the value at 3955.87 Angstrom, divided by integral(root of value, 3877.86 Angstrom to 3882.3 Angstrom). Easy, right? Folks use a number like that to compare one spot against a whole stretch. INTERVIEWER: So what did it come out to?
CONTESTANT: 0.27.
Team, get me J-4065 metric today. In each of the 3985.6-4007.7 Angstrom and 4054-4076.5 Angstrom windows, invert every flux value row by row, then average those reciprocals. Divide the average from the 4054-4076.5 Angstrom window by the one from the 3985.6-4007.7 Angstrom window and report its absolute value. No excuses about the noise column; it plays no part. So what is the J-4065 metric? 1.01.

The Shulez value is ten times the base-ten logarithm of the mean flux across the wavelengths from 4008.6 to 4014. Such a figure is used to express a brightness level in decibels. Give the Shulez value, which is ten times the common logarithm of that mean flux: 16.8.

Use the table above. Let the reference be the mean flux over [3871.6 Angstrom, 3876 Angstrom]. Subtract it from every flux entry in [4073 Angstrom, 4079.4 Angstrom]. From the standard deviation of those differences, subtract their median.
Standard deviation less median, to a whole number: -12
